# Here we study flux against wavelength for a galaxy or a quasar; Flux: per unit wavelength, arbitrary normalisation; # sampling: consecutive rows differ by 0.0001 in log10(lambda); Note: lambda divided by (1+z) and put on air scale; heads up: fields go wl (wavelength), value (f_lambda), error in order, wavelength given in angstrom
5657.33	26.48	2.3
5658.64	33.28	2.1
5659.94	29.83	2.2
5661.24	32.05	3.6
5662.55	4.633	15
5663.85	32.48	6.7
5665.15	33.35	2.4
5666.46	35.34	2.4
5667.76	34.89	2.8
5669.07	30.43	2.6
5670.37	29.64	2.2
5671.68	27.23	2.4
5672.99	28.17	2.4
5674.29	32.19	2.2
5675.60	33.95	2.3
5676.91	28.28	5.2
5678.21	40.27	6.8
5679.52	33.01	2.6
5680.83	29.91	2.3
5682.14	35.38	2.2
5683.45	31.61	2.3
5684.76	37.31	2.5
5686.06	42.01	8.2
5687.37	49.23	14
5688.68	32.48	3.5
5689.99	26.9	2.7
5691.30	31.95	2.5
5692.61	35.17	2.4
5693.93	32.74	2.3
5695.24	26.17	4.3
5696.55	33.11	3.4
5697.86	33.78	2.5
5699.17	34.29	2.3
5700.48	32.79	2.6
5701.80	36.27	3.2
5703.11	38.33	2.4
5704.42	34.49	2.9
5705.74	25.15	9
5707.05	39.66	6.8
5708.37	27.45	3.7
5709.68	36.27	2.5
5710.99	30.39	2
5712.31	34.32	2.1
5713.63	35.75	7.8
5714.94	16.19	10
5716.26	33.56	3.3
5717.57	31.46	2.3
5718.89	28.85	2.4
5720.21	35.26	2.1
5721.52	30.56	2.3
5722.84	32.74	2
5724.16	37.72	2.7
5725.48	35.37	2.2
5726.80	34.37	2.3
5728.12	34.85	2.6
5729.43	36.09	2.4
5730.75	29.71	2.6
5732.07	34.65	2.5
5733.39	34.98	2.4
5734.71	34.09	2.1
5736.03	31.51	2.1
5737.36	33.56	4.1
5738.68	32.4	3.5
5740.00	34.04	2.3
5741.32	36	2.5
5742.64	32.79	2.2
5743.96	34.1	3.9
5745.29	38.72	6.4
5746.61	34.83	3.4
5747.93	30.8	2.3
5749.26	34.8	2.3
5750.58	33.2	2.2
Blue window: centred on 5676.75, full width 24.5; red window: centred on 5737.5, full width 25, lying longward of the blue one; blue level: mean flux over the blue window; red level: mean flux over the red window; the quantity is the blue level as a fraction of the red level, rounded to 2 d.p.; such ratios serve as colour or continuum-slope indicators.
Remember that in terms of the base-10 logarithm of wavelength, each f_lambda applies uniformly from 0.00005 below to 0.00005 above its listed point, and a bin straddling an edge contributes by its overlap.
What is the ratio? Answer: 1.00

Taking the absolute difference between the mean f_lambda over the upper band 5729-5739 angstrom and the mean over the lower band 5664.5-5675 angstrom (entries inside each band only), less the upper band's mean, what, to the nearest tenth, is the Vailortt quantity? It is -31.4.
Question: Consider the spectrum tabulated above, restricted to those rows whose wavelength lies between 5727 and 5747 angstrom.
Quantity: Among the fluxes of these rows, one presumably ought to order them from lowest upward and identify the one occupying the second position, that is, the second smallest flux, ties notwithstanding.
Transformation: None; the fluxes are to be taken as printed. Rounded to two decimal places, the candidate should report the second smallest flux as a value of 31.51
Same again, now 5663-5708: 26.17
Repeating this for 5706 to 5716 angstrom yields 27.45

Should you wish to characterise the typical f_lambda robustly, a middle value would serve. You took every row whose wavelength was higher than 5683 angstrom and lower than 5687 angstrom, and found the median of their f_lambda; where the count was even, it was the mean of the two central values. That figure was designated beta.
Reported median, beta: 37.3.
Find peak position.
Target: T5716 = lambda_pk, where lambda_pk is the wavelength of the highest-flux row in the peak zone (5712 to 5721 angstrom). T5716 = 5713.63 angstrom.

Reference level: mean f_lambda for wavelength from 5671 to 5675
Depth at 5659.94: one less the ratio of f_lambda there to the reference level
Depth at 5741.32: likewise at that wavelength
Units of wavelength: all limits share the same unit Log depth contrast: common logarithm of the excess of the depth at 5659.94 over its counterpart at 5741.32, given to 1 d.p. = -0.7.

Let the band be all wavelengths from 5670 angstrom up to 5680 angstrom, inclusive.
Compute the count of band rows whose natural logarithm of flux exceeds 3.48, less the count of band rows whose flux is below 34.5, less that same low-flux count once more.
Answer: -11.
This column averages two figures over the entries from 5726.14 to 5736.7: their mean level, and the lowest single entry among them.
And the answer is 32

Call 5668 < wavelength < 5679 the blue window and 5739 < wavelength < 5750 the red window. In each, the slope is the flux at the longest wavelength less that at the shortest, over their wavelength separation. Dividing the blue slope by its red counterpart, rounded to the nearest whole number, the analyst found 13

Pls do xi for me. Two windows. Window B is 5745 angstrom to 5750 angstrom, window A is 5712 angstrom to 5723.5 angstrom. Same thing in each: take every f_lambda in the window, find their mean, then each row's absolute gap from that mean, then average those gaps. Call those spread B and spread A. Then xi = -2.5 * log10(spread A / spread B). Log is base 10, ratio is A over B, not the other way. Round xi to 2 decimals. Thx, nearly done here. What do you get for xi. -0.71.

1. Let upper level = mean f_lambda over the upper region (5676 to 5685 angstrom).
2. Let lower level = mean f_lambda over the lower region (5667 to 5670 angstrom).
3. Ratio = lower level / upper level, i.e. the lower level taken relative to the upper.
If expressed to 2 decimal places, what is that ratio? 0.97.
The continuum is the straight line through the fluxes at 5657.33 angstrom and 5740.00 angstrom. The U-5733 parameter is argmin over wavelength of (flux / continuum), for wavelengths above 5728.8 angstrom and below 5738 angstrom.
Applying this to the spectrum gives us 5730.75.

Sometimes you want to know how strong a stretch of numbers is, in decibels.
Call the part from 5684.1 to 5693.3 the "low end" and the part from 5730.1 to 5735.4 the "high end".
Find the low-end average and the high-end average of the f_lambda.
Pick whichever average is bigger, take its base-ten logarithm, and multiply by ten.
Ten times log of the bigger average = 15.6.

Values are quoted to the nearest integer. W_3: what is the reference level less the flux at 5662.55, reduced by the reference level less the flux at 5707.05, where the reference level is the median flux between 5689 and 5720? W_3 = 35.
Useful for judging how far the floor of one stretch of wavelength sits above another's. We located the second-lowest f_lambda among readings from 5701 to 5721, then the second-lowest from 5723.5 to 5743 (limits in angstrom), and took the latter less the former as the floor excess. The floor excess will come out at 6.4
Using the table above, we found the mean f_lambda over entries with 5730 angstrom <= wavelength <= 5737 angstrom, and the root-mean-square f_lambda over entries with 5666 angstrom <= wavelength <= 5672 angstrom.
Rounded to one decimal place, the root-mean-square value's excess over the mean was -1.3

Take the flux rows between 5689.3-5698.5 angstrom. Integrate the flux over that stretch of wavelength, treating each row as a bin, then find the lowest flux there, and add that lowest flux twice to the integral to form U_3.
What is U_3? 341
